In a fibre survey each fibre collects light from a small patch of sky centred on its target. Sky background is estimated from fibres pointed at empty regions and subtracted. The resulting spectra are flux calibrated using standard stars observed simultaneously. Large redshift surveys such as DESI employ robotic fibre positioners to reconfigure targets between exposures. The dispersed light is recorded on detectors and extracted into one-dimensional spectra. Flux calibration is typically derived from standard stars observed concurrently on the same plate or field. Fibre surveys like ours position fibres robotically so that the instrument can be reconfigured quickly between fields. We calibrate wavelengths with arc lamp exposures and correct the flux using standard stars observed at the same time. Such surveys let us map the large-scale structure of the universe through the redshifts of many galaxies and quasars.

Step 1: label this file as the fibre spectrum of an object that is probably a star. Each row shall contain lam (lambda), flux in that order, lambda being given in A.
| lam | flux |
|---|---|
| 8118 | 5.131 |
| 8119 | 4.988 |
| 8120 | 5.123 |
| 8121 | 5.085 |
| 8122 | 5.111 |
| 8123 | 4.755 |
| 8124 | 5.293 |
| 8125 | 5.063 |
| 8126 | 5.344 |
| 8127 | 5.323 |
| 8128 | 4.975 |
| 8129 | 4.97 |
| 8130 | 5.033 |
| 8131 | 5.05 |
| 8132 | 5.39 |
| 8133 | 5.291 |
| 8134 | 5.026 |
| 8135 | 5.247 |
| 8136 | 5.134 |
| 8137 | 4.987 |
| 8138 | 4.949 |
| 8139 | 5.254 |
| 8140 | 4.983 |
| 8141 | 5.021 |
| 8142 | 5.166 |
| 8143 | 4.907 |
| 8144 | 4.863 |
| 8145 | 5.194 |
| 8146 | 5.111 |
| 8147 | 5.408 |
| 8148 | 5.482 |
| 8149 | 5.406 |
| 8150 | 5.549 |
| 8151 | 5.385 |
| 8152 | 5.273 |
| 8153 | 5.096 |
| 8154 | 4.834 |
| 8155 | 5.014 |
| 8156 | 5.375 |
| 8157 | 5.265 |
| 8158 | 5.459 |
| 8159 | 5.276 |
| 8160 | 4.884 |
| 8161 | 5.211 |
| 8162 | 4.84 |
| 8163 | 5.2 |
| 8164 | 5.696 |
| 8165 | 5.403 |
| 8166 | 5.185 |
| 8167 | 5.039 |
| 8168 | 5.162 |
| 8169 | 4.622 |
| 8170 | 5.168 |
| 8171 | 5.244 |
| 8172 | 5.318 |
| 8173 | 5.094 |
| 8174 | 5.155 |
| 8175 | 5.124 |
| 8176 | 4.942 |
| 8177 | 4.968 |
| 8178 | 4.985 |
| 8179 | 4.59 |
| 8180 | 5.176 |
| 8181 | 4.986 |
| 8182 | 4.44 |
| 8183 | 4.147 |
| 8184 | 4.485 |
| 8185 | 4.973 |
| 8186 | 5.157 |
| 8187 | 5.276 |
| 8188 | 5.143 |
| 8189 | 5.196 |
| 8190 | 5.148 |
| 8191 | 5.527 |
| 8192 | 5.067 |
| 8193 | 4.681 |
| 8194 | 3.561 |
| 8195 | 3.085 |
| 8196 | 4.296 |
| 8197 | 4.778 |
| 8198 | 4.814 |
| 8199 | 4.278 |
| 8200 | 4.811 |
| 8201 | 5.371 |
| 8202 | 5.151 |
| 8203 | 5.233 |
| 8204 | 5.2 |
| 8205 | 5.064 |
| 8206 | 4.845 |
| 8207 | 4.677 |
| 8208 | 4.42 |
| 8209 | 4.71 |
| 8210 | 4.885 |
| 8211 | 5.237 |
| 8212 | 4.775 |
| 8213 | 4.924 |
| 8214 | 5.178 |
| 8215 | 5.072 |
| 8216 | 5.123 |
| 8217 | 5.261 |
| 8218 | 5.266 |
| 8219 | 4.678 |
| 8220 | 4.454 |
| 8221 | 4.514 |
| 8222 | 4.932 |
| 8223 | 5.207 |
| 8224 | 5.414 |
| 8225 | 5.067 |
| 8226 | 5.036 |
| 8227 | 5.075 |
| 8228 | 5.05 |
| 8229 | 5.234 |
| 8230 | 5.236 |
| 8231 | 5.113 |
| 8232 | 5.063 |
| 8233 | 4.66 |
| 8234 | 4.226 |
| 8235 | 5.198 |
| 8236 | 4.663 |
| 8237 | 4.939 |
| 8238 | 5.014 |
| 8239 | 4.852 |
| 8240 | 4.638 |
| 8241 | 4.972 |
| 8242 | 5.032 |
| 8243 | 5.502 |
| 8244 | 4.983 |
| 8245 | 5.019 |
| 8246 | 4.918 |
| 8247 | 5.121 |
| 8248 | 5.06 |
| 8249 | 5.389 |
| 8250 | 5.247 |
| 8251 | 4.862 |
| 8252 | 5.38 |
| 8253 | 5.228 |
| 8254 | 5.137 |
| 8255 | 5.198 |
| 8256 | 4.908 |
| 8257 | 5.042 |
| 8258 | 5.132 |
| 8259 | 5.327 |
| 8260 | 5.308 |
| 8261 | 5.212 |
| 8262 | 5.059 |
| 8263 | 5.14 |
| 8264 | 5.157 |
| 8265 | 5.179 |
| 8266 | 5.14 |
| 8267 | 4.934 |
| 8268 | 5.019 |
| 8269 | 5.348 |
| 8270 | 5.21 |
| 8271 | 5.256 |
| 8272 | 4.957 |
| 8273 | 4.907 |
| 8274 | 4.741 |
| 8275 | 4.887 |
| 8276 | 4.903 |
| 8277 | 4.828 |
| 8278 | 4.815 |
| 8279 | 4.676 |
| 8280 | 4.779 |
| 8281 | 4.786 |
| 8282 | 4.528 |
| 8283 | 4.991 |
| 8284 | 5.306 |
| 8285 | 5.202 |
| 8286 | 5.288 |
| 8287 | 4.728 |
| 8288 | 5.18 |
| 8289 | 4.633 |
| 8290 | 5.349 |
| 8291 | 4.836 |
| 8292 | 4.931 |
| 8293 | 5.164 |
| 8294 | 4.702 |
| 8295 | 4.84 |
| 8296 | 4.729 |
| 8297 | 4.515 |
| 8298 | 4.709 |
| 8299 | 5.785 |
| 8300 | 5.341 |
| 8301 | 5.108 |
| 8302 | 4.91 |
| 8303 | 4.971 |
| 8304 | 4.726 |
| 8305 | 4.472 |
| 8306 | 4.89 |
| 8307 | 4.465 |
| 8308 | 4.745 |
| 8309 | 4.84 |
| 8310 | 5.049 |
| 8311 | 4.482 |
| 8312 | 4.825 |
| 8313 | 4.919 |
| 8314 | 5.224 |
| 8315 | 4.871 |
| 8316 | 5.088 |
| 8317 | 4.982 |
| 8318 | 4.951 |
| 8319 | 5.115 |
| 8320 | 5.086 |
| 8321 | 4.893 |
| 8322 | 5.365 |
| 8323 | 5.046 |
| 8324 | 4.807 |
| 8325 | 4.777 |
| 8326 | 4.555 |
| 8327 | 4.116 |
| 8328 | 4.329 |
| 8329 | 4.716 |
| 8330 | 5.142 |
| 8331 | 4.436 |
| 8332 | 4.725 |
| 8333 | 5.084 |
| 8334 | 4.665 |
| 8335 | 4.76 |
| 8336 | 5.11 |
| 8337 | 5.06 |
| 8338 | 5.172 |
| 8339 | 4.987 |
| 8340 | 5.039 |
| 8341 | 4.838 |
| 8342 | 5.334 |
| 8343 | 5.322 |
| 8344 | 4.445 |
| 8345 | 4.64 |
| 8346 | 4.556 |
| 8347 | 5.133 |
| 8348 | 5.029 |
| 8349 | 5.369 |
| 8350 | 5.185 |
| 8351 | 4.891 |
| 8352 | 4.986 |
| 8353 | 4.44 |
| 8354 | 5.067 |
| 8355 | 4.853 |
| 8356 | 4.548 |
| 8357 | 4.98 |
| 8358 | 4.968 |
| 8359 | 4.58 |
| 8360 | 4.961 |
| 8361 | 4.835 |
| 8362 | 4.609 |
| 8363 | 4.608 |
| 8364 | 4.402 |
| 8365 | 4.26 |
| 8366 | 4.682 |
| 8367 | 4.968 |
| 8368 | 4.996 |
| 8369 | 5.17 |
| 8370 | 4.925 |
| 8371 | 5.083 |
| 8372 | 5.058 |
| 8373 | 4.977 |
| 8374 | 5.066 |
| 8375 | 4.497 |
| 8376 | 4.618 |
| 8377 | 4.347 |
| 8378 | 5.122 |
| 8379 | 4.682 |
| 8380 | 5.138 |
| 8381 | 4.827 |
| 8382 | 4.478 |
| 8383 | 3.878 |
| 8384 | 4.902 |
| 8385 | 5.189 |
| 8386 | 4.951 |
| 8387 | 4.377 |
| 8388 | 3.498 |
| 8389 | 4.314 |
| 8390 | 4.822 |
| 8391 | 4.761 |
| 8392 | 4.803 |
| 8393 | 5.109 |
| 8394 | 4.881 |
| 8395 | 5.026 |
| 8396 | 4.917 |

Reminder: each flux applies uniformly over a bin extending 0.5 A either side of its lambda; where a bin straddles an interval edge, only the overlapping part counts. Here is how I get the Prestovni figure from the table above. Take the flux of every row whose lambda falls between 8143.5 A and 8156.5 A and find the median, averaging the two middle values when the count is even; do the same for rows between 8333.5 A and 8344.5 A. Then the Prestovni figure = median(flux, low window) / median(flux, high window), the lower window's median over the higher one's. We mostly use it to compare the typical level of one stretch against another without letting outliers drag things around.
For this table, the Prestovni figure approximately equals 1.05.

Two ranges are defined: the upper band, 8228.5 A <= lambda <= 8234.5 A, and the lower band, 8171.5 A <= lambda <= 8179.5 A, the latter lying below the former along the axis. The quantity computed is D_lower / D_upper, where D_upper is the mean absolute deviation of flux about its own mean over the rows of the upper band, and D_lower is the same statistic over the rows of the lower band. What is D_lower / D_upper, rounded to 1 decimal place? 0.5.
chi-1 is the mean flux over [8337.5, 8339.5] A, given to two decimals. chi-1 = 5.08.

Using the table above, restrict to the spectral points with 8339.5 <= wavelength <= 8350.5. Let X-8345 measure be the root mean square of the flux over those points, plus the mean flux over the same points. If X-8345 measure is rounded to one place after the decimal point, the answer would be 10.0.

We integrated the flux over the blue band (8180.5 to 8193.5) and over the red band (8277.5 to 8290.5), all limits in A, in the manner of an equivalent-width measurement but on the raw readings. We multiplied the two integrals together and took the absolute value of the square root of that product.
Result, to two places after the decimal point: 64.24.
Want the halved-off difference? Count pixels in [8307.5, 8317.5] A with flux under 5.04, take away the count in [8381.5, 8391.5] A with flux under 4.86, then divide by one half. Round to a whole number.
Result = 0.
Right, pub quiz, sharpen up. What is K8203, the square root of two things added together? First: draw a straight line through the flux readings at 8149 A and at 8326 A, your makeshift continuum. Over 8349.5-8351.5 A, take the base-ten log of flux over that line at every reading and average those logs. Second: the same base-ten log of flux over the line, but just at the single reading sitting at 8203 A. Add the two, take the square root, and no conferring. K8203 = 0.249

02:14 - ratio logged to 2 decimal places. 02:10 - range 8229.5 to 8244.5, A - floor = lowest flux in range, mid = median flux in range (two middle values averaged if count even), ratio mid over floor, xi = 1.18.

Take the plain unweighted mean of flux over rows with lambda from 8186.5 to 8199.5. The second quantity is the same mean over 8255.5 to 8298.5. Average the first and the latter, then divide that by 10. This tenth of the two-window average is 0.483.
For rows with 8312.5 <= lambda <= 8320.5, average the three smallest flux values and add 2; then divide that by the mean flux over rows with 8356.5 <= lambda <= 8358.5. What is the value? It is 1.39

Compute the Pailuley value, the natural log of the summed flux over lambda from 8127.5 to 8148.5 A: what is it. 4.68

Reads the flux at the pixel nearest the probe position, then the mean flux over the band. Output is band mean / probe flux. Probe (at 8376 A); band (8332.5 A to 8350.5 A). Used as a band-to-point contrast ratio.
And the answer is 1.08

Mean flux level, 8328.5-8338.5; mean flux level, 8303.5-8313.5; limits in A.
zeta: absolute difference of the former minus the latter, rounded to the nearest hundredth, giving 0.15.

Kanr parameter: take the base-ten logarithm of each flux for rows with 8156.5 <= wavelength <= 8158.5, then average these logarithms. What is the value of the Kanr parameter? 0.729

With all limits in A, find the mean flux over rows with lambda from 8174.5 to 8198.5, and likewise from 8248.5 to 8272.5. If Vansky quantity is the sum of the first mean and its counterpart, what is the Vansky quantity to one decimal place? 9.9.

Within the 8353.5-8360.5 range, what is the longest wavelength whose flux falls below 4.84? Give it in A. 8359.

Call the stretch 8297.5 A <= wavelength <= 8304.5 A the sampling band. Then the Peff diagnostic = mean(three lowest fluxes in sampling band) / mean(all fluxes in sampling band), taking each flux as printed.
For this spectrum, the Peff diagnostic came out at 0.94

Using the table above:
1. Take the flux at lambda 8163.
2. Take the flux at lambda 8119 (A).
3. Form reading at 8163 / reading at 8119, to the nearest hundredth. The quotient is 1.04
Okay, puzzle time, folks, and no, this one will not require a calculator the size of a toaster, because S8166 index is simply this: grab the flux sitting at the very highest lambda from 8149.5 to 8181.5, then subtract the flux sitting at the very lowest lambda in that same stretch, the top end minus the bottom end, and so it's -0.6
